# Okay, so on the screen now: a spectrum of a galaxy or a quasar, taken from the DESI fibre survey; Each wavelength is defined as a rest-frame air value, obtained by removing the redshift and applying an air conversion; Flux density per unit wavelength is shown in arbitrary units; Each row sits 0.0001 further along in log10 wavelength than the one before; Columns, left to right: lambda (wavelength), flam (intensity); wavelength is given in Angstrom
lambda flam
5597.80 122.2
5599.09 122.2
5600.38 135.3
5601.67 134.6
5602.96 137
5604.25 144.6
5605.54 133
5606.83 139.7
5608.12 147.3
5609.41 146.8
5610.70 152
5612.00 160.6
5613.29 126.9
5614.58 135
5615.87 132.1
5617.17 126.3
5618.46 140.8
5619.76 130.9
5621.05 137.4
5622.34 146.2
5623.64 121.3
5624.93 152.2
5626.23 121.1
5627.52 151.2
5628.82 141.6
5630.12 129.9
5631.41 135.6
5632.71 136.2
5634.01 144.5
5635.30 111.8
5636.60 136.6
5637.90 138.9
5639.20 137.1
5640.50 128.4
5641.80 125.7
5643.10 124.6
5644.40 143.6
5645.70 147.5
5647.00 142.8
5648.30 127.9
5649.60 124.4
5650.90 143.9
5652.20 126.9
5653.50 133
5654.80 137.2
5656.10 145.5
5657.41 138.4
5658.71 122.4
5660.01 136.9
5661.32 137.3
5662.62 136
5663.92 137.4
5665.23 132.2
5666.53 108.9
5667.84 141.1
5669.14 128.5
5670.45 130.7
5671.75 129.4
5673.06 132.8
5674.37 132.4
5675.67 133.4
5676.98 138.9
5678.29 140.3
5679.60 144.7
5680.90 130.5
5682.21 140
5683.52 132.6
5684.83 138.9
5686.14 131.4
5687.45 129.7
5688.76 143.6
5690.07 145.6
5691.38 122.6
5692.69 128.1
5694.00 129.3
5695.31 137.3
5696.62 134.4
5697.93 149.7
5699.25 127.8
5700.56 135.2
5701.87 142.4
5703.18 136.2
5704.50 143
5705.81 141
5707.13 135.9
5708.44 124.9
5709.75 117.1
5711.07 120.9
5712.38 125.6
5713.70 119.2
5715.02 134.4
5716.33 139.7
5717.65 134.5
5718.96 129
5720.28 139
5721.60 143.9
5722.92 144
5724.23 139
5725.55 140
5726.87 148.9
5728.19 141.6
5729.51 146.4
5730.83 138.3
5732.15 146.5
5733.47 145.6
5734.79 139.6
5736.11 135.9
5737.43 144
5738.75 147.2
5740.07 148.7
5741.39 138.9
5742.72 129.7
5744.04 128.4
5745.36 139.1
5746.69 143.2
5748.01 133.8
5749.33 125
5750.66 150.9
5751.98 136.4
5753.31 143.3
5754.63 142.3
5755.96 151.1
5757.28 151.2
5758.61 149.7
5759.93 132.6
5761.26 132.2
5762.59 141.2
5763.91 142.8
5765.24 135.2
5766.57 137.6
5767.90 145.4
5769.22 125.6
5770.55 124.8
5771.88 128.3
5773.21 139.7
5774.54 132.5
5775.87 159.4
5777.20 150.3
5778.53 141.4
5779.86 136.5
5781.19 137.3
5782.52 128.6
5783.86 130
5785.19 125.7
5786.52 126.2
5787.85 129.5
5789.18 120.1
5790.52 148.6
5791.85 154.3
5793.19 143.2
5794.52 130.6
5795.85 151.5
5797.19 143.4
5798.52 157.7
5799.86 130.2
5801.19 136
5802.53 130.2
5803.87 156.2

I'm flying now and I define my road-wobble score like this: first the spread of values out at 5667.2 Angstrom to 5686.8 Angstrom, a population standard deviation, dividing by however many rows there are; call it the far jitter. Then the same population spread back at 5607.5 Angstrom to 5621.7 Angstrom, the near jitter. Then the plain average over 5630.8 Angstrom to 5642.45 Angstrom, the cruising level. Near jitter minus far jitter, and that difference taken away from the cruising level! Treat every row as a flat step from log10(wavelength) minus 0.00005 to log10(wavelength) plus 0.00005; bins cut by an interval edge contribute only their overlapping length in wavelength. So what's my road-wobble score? 127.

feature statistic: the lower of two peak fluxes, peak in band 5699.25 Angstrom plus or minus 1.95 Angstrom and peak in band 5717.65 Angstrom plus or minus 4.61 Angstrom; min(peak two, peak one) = 144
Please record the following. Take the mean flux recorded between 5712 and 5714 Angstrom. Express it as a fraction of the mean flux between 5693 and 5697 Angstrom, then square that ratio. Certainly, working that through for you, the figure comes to 0.84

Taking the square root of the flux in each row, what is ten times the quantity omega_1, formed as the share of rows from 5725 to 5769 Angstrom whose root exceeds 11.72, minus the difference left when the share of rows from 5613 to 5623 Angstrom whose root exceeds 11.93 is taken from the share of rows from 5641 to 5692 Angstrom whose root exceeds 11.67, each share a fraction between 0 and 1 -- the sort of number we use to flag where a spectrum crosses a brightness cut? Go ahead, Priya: 4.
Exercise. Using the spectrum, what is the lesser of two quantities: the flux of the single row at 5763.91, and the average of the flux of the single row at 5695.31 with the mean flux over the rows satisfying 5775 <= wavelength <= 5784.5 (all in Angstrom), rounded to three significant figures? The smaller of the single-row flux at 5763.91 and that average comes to 139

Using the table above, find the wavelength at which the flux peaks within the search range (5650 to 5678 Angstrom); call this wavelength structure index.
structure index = 5656.10 Angstrom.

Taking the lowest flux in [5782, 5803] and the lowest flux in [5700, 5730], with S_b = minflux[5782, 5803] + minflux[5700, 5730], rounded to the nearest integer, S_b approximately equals 237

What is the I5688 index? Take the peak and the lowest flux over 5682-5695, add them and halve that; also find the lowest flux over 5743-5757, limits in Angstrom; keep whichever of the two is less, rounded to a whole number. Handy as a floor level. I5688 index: 125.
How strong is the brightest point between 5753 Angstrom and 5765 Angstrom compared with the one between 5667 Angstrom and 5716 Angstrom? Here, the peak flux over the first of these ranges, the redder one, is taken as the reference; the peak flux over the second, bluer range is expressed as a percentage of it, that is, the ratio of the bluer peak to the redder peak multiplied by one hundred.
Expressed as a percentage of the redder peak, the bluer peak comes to 99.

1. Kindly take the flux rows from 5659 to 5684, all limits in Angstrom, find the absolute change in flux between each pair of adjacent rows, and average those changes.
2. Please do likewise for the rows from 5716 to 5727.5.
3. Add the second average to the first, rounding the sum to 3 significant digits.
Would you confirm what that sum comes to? 12.1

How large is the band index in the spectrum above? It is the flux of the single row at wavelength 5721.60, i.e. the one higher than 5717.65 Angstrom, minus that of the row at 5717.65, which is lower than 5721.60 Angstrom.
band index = 9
